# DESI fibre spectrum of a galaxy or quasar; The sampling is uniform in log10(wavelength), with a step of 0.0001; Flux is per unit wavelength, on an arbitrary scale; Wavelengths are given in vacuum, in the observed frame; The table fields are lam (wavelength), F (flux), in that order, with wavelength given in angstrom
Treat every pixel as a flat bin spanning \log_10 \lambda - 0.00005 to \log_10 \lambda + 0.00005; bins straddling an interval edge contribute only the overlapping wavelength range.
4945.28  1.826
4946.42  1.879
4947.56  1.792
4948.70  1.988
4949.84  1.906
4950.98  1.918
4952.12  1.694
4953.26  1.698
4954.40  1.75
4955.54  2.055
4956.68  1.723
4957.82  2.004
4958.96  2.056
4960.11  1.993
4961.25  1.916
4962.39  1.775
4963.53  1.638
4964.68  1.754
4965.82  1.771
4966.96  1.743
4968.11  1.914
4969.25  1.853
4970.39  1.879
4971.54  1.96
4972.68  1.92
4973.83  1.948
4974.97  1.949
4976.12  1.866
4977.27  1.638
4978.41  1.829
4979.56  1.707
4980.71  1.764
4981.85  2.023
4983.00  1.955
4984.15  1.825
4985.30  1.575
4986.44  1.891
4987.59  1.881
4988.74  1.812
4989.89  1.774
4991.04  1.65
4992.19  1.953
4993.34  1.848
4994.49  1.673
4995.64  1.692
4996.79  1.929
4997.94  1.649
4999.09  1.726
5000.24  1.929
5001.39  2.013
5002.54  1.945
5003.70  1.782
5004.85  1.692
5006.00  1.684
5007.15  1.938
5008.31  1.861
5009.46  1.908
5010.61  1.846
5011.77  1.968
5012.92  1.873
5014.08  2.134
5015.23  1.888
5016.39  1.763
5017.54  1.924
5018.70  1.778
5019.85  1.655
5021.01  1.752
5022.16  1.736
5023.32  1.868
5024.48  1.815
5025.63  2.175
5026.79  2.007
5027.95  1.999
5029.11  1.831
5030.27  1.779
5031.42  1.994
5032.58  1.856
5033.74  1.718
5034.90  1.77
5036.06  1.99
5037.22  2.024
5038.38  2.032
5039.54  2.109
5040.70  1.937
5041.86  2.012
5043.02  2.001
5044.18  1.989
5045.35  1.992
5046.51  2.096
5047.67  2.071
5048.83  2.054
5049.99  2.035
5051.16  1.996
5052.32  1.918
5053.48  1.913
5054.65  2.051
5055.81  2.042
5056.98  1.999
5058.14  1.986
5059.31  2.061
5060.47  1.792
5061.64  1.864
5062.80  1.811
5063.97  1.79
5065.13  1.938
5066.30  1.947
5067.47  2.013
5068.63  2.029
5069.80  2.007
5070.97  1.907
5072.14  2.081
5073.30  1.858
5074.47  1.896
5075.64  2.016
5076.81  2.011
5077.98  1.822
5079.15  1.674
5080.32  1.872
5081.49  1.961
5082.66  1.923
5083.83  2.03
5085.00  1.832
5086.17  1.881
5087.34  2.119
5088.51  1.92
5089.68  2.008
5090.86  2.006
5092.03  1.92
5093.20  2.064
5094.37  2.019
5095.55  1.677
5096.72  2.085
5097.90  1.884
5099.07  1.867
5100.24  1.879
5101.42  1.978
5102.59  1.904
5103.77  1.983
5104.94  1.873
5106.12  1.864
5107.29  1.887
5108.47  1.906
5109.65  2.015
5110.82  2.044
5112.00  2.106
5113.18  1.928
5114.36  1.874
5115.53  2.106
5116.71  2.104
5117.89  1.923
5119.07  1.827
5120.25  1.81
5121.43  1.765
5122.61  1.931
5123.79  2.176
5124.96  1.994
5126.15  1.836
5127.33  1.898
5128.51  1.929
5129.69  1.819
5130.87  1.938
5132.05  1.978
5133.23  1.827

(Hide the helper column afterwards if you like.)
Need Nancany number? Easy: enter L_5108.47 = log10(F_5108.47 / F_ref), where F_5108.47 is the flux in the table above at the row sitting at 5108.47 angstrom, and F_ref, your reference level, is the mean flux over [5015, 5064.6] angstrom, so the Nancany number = -0.005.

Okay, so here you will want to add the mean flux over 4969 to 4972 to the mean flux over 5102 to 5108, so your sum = 3.80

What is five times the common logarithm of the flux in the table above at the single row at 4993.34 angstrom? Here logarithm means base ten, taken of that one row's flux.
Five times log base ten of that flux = 1.33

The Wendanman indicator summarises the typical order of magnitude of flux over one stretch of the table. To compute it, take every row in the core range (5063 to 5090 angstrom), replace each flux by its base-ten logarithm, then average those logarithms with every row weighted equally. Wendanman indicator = 0.29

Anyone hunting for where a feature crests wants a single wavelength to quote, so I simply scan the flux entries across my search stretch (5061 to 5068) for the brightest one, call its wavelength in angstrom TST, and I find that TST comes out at 5067.47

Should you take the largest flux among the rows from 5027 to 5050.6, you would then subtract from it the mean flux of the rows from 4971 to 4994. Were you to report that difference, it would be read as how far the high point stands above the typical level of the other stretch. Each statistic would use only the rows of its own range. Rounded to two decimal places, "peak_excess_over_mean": 0.27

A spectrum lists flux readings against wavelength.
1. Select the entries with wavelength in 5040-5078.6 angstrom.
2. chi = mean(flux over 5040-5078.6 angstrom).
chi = 1.97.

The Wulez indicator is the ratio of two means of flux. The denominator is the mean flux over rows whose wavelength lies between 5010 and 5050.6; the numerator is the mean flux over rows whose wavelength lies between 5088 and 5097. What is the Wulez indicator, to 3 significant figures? 1.02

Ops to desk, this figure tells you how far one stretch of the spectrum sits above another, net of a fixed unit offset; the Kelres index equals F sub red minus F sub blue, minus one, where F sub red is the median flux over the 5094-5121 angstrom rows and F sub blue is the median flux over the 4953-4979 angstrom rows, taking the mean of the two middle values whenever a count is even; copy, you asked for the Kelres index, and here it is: -0.96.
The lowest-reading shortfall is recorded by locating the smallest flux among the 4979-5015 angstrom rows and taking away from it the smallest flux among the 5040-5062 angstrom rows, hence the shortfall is -0.22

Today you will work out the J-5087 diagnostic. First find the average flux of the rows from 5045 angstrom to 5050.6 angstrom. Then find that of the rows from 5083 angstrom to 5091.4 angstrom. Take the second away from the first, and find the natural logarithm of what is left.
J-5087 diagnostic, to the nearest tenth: -2.5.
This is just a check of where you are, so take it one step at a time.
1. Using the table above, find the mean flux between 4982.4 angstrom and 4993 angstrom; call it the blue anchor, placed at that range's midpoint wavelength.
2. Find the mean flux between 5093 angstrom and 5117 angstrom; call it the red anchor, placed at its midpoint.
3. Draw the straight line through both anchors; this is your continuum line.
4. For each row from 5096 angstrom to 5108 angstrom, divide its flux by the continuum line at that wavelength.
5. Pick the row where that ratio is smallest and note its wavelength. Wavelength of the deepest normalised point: 5106.12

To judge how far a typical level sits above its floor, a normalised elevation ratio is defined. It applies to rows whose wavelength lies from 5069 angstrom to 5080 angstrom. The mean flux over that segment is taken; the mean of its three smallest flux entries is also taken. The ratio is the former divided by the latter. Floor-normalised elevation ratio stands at 1.08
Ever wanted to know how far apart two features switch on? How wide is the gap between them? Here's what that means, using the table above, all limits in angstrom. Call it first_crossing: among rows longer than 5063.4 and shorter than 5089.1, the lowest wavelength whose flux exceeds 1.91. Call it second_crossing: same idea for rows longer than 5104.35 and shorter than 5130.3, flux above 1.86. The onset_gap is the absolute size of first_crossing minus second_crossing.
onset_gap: 39.8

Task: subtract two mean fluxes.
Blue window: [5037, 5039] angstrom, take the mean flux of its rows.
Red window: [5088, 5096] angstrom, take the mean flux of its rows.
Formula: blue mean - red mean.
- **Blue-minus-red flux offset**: 0.08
